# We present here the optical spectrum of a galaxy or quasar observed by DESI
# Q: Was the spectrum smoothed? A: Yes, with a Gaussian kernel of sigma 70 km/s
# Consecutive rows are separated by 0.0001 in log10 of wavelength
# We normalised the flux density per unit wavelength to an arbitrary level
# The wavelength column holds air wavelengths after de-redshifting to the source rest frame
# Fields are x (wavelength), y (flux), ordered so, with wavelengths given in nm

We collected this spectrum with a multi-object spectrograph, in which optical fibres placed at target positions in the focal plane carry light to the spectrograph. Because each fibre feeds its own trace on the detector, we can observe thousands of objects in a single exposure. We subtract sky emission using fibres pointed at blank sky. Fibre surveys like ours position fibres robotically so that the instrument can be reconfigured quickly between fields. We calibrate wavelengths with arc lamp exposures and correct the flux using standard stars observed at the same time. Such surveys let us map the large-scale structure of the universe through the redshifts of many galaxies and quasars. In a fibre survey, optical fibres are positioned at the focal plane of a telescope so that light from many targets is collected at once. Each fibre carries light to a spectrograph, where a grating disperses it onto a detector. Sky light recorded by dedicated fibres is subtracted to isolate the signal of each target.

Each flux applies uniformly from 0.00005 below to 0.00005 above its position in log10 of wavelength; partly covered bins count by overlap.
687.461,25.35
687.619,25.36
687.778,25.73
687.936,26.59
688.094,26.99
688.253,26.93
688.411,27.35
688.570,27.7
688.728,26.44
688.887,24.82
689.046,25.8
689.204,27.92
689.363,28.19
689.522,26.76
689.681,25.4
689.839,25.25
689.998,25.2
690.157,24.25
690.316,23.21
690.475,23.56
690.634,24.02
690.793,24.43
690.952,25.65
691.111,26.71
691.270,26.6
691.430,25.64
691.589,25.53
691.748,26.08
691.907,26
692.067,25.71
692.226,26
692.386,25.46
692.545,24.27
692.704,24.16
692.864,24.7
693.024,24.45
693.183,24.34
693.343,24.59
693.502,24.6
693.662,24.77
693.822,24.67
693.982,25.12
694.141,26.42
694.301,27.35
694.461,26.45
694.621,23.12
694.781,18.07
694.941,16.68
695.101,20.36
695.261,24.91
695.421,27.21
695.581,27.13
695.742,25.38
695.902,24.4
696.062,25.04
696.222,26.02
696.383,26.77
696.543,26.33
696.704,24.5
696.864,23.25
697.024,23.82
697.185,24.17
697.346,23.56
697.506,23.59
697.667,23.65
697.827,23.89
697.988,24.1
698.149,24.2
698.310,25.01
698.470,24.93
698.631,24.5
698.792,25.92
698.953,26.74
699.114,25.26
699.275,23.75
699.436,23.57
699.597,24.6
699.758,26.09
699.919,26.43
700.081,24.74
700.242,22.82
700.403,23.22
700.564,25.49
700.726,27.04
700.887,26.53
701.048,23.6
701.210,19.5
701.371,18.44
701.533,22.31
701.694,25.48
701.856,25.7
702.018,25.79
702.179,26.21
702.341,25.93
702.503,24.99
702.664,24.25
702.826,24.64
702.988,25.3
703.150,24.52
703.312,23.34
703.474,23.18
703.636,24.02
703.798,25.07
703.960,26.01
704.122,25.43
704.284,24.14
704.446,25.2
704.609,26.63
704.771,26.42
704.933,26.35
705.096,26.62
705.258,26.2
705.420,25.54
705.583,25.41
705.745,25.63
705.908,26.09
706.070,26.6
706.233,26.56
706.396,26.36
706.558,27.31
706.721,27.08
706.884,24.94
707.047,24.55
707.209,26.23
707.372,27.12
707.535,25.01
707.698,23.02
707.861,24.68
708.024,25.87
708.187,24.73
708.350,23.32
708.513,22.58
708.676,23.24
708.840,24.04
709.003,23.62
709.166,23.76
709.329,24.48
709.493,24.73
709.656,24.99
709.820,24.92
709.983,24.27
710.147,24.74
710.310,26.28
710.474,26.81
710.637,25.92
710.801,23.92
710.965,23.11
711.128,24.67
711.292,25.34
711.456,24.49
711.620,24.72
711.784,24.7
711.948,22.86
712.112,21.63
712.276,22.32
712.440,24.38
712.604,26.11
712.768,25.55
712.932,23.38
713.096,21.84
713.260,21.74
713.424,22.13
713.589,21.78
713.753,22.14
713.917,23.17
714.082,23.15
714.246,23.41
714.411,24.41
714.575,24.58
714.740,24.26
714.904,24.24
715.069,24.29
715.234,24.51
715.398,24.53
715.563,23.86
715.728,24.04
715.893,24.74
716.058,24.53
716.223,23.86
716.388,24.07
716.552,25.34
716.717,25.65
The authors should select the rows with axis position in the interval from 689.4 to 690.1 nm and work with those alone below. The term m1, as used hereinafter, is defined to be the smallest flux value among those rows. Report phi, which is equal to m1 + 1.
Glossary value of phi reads 26.2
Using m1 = 25.2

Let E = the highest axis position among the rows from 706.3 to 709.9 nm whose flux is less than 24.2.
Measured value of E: 709.166 nm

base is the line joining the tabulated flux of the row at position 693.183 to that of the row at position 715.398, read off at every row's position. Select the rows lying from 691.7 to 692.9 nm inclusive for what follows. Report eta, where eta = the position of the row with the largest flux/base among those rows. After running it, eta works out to 691.748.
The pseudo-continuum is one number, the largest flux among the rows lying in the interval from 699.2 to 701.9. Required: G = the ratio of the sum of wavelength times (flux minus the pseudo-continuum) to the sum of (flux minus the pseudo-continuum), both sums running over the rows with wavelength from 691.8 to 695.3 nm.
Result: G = 694.02 nm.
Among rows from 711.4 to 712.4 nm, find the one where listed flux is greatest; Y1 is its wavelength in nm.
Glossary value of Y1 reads 711.620 nm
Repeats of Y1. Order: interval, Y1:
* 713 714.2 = 713.917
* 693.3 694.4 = 694.301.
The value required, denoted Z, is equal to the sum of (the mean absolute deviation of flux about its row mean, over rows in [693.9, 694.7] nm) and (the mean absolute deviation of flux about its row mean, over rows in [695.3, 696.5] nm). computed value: 2.2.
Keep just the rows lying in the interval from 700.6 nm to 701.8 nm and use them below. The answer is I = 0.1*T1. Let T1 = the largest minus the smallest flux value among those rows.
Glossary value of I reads 0.86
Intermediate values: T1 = 8.6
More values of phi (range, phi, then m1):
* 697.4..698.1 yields 24.6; 23.59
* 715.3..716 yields 24.9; 23.86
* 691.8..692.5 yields 26.5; 25.46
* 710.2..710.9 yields 24.9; 23.92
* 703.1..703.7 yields 24.2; 23.18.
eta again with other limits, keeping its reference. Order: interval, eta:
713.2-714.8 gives 714.575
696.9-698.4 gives 698.310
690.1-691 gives 690.952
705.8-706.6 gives 706.558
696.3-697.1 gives 696.383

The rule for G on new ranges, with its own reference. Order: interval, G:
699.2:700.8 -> 699.91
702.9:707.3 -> 704.58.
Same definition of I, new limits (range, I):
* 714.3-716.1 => 0.09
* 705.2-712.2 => 0.57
